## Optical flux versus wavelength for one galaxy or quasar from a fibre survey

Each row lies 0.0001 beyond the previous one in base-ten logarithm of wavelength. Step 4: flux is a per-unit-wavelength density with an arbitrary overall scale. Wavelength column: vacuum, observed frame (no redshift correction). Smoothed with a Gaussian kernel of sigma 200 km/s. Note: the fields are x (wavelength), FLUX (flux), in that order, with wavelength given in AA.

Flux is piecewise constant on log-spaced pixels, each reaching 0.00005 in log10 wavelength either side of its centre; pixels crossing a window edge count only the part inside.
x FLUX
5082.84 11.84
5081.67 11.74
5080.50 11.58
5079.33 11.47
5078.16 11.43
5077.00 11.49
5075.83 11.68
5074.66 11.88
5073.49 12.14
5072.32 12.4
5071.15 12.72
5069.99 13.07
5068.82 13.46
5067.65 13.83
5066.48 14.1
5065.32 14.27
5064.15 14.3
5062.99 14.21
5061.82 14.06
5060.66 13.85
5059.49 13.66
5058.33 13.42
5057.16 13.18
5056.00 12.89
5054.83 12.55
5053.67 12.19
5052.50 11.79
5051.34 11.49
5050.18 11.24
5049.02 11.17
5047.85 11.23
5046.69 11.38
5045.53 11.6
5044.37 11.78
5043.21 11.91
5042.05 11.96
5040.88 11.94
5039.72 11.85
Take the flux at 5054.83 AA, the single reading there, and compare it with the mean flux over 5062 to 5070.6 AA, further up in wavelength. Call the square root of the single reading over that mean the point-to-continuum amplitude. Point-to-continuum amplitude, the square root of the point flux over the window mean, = 0.95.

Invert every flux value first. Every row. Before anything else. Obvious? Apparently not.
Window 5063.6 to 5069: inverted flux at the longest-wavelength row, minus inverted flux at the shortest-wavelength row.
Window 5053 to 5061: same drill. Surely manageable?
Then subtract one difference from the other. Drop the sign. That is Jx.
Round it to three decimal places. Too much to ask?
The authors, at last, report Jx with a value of 0.014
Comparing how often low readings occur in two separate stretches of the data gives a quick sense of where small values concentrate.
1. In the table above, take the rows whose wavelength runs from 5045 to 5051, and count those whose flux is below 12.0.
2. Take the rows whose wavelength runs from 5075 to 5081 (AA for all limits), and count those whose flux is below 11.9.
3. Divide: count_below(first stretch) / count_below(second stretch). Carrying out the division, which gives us 1.00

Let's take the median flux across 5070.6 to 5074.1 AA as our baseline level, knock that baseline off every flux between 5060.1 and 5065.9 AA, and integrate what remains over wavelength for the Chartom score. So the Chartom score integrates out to 10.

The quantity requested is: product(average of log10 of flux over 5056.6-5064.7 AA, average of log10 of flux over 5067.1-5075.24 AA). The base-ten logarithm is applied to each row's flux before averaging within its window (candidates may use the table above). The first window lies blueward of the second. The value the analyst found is 1.26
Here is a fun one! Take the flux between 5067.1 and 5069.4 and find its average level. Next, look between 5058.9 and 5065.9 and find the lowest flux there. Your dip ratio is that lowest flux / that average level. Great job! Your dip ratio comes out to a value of 1.00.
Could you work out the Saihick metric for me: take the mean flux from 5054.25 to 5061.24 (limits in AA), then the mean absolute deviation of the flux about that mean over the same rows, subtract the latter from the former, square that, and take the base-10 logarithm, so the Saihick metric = 2.22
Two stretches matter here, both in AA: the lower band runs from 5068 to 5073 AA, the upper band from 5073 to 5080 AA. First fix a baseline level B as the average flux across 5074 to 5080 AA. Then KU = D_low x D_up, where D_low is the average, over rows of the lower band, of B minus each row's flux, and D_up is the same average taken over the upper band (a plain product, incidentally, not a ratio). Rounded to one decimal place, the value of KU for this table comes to 0.1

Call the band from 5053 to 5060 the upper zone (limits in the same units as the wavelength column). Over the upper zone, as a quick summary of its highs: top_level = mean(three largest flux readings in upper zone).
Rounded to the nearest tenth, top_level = 13.4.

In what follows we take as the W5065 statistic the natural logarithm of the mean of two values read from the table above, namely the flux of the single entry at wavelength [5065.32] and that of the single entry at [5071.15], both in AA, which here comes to 2.60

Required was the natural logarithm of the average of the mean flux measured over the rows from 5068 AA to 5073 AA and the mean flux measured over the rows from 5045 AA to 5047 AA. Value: 2.50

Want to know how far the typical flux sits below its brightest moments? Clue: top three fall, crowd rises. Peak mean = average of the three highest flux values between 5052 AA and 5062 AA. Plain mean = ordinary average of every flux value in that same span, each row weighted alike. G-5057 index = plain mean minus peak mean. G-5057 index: -0.8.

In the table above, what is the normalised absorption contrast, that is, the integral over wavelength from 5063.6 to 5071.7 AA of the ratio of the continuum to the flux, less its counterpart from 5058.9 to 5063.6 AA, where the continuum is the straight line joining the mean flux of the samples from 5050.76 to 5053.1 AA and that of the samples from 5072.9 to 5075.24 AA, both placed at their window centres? 3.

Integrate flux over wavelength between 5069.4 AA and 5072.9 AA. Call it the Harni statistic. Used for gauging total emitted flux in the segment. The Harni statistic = 45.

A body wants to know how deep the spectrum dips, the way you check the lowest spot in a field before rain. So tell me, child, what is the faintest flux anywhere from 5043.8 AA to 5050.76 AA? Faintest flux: 11.17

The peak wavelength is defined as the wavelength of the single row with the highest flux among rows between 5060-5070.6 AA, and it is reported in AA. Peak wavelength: 5064.15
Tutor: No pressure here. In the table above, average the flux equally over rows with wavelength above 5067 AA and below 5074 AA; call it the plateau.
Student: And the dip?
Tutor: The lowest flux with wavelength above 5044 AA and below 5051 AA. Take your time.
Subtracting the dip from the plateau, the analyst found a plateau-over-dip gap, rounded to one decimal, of 1.8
